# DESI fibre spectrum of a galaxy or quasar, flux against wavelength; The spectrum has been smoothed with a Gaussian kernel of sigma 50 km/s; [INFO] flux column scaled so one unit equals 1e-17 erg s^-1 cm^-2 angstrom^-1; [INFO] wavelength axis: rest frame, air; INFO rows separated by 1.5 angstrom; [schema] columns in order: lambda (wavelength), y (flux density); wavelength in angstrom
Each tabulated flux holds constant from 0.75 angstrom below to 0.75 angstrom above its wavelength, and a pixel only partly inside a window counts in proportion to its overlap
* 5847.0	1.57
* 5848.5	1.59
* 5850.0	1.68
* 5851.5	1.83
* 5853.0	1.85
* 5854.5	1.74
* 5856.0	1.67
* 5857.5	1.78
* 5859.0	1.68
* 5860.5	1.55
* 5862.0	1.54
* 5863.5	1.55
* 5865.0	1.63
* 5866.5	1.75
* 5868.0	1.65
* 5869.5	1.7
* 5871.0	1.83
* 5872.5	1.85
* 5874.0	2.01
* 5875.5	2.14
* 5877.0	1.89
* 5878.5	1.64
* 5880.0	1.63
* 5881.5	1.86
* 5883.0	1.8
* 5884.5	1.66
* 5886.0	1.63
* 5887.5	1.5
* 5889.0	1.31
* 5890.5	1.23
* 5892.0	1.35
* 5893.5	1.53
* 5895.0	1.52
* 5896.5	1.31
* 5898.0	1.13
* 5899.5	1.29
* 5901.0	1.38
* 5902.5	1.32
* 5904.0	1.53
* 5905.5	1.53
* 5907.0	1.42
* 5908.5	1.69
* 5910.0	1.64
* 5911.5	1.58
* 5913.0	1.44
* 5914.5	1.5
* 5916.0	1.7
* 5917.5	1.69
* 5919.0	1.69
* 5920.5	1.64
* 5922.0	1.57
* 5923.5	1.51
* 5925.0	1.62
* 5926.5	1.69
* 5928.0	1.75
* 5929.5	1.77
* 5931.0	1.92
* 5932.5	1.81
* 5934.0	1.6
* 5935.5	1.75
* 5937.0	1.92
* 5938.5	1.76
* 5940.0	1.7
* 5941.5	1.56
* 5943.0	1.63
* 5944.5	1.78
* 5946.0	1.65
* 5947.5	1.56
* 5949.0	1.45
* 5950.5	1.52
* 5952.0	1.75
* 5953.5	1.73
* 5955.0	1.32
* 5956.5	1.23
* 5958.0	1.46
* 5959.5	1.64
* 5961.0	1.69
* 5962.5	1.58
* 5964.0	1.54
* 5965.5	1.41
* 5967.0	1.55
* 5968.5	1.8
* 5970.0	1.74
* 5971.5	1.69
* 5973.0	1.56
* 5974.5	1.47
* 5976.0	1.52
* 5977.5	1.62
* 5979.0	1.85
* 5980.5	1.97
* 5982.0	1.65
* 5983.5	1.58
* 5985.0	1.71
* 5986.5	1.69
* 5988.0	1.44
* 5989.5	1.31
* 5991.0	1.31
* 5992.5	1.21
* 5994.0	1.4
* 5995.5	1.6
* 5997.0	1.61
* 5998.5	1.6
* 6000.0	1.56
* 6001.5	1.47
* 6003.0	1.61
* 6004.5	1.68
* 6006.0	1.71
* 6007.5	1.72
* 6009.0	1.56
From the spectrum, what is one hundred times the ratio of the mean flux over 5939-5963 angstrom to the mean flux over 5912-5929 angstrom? 98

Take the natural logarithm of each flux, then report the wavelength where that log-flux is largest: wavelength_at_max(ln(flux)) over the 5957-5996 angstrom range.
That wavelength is 5980.5 angstrom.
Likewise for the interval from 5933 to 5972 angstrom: 5937.0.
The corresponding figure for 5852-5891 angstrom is 5875.5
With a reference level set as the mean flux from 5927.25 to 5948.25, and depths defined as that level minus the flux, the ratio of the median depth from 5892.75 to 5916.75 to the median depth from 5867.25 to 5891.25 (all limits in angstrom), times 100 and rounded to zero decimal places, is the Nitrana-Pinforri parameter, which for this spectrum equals 472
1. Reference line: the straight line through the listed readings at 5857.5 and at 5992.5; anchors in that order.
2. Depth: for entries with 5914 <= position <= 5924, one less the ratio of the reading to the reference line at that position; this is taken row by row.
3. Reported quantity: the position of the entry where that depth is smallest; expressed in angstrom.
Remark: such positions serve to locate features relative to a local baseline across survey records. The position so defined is 5919.0 angstrom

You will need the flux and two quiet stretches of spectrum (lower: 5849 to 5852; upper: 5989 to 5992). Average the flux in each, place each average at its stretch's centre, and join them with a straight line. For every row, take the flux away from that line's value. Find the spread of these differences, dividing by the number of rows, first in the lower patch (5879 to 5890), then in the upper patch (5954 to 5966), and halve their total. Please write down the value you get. 0.16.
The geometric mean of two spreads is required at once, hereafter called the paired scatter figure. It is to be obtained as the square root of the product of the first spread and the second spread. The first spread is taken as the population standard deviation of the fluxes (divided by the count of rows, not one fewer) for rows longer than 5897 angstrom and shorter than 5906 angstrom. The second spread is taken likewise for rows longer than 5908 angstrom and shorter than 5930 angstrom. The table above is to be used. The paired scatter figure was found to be 0.11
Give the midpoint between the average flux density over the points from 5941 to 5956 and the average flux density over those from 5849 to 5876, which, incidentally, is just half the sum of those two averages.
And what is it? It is 1.67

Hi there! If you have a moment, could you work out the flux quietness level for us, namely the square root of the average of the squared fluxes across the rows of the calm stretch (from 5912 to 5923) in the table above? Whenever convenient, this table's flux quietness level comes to 1.61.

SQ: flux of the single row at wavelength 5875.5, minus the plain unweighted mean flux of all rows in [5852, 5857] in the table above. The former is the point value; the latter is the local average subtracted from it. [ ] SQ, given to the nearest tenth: 0.4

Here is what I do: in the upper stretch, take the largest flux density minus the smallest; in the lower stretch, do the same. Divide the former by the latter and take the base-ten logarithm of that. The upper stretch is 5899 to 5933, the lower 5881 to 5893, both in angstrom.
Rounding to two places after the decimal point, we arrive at 0.00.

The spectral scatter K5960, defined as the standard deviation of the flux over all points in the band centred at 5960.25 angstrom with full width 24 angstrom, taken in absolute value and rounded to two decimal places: 0.16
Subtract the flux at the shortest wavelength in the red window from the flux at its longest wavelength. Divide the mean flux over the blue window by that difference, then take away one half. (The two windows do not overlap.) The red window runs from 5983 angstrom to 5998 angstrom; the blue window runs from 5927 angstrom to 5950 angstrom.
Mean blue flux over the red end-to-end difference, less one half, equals 56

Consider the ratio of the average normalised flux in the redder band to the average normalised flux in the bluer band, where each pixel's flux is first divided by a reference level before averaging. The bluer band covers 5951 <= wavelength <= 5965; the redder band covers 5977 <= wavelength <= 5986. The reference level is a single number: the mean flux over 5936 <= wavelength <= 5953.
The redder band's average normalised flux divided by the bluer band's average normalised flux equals 1.12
